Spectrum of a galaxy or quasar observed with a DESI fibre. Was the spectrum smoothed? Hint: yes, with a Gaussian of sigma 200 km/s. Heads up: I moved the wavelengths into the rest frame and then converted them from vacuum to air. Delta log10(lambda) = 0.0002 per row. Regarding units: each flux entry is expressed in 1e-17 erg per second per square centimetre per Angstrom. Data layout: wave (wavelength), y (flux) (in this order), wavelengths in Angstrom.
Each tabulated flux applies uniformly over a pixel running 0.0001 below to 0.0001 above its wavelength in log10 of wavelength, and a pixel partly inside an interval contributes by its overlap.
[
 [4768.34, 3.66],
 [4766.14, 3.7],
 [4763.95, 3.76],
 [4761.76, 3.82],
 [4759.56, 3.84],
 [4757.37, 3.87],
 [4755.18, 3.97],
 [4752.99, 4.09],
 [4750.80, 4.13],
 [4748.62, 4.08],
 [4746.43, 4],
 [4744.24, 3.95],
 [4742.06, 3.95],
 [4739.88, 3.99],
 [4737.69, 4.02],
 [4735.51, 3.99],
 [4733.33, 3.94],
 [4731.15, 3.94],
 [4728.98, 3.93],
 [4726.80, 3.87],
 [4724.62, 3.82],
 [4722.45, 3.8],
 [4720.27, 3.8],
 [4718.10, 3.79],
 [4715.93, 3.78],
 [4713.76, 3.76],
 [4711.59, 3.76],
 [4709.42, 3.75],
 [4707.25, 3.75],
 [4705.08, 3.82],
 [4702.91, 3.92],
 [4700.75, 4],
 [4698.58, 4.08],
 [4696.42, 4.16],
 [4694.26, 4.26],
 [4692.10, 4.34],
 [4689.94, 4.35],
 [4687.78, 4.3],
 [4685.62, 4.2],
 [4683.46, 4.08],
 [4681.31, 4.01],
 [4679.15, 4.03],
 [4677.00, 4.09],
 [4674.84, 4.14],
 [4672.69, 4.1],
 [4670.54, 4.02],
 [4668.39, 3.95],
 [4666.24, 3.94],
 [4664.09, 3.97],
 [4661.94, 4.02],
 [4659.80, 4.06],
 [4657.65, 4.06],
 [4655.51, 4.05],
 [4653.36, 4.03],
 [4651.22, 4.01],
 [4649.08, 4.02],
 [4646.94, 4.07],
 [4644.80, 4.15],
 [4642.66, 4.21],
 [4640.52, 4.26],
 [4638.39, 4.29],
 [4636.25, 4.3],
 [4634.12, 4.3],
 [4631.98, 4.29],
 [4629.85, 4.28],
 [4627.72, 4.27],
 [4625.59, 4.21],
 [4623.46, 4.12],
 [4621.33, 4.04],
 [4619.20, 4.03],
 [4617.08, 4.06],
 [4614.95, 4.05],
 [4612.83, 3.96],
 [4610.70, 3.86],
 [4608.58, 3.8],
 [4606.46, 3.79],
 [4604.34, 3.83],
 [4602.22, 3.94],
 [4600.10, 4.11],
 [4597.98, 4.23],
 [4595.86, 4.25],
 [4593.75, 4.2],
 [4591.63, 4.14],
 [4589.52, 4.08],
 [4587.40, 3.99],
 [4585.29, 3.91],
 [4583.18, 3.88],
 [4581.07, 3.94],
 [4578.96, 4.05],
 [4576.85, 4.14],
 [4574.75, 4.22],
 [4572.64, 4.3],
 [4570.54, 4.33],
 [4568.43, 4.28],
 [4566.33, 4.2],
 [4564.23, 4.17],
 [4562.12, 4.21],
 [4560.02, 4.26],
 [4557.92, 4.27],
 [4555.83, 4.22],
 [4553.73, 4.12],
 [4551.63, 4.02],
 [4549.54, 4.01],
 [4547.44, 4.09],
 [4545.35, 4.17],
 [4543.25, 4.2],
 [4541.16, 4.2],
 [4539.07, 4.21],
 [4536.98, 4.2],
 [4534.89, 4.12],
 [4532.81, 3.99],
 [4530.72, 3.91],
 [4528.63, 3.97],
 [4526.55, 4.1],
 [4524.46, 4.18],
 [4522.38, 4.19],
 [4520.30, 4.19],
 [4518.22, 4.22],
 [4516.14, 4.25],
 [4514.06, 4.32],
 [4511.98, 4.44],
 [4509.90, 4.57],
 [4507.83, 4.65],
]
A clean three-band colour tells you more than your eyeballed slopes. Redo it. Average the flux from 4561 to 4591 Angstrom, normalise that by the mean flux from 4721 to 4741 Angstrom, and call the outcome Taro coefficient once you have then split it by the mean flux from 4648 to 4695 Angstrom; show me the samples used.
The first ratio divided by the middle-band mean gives 0.257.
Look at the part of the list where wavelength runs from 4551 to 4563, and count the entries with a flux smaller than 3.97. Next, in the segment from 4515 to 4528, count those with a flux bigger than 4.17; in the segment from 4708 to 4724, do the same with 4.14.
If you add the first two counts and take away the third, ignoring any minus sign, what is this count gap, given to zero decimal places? 5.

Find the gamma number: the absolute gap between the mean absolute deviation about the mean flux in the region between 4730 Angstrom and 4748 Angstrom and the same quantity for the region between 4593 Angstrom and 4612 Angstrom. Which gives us 0.15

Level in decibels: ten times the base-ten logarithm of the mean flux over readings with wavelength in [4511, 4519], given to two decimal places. 6.34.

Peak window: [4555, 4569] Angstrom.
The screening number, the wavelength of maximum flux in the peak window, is 4568.43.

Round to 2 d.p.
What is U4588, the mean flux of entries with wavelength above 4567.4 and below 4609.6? 4.07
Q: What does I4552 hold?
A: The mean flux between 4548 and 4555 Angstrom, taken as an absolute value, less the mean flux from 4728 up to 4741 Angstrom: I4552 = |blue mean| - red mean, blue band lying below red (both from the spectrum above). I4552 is 0.08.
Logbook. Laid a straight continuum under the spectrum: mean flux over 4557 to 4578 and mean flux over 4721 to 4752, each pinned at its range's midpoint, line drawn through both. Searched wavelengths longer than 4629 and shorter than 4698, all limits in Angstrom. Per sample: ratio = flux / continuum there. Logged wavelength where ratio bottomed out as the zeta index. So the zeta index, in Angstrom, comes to 4666.24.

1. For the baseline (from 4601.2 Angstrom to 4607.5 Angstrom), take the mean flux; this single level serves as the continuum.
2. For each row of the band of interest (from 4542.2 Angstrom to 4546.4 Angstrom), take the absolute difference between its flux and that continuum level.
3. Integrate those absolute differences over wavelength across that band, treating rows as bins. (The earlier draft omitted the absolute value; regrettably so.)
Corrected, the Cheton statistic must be 1.4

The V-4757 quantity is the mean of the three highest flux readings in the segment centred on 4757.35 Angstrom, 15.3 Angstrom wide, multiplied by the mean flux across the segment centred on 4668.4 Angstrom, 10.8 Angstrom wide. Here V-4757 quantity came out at 16.2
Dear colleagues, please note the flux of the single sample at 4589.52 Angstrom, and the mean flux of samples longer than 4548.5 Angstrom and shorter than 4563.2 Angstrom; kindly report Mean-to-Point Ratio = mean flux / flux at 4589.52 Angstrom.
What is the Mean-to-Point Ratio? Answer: 1.02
